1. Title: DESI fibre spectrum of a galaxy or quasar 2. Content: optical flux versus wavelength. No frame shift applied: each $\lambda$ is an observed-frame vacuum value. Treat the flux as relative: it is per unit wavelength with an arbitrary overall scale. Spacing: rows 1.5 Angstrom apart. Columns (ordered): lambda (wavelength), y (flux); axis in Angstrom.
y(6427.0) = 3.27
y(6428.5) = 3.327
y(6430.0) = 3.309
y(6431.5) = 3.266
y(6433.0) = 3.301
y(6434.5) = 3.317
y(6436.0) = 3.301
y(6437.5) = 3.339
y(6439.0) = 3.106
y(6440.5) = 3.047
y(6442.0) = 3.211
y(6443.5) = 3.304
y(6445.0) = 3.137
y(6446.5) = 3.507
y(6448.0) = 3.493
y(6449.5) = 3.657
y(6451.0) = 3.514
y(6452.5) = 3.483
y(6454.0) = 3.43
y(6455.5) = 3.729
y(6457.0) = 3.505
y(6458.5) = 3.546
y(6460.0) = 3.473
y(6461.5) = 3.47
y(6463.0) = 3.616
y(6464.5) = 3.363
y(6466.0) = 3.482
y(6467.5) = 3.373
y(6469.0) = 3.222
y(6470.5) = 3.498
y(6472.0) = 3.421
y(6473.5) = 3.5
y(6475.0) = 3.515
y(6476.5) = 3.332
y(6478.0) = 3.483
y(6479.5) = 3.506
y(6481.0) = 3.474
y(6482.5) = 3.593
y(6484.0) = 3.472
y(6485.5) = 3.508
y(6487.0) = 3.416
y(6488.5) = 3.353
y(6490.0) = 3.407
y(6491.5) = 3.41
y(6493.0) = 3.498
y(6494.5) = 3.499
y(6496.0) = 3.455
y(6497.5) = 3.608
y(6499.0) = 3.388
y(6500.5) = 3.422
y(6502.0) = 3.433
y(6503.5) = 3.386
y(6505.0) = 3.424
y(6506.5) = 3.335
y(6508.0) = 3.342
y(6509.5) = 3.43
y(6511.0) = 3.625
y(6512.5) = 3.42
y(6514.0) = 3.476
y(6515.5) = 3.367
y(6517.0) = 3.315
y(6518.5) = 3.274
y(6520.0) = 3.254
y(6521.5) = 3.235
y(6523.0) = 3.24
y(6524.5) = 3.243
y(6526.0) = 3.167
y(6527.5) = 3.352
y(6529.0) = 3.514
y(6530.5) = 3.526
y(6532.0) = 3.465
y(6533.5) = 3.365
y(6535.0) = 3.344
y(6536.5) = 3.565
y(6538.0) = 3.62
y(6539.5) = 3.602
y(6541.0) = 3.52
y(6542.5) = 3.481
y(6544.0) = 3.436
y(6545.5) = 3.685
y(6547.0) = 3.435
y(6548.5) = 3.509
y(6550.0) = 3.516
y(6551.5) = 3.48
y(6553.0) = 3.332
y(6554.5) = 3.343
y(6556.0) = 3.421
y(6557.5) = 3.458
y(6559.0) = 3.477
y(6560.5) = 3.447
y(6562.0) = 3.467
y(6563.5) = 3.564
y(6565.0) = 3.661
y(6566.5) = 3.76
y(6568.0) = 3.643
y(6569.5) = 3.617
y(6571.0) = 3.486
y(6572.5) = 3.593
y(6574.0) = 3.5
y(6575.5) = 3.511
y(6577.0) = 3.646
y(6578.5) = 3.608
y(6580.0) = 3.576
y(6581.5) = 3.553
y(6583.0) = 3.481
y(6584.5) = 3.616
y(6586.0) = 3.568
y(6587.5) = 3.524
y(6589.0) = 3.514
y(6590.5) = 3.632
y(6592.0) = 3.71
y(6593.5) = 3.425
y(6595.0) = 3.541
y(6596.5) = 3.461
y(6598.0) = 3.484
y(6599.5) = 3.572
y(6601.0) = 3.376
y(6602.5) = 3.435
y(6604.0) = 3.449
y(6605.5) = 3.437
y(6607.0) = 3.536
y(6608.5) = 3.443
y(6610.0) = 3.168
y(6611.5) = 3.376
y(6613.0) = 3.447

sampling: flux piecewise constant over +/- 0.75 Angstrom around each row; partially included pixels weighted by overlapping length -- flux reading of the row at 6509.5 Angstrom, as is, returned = 3.43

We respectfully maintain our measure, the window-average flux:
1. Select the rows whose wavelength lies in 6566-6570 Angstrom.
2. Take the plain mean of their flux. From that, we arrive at 3.67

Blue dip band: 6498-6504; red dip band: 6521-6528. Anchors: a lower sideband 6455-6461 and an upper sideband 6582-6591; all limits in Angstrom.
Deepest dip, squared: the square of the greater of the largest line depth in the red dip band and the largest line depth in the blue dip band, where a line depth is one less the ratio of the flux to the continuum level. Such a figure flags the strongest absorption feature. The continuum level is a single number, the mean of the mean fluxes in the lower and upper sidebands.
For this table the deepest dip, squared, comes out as 0.012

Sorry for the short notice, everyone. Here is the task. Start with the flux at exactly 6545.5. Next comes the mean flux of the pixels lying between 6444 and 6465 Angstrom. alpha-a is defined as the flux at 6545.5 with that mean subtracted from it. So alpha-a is 0.19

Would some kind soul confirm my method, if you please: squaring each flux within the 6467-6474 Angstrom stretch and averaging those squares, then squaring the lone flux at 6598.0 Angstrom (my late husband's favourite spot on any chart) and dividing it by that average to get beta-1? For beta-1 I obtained 1.05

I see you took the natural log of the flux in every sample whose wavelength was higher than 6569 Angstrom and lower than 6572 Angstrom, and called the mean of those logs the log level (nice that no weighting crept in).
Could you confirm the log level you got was 1.267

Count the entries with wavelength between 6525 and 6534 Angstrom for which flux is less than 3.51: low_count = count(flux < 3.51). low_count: 4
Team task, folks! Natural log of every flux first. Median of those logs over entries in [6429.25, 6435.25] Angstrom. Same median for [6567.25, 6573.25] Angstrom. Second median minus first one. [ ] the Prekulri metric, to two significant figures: 0.087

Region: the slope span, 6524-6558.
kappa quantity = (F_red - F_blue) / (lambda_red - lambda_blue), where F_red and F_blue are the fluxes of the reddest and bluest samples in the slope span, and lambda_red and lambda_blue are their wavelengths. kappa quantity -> 0.0065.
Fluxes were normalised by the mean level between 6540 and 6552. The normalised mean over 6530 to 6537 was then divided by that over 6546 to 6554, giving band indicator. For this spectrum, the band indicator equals 1.00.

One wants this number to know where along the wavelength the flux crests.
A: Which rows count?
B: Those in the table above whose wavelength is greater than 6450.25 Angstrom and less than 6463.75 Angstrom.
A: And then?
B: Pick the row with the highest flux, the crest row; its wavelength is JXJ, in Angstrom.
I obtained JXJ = 6455.5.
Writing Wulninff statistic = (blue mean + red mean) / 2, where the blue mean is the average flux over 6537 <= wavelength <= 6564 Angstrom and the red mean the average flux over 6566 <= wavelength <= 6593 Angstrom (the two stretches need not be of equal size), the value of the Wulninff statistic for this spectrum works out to 3.54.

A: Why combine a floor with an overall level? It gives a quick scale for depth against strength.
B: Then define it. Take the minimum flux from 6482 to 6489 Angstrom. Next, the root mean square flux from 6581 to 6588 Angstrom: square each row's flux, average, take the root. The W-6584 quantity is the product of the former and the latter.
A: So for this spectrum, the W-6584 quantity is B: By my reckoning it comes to 11.9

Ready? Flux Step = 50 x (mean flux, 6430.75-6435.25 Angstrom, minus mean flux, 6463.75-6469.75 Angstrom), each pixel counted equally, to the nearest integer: -3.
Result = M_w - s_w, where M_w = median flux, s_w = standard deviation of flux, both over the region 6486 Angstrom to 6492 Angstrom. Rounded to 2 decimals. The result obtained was 3.38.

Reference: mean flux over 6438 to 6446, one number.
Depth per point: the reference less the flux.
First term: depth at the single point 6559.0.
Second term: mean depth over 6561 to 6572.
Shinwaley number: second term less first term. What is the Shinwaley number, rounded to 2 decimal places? -0.12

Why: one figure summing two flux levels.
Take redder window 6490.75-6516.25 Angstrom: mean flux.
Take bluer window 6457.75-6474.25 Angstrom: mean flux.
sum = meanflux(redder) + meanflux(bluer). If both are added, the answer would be 6.89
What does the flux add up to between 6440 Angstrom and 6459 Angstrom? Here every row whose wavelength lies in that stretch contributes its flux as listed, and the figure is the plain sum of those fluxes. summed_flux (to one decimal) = 44.6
